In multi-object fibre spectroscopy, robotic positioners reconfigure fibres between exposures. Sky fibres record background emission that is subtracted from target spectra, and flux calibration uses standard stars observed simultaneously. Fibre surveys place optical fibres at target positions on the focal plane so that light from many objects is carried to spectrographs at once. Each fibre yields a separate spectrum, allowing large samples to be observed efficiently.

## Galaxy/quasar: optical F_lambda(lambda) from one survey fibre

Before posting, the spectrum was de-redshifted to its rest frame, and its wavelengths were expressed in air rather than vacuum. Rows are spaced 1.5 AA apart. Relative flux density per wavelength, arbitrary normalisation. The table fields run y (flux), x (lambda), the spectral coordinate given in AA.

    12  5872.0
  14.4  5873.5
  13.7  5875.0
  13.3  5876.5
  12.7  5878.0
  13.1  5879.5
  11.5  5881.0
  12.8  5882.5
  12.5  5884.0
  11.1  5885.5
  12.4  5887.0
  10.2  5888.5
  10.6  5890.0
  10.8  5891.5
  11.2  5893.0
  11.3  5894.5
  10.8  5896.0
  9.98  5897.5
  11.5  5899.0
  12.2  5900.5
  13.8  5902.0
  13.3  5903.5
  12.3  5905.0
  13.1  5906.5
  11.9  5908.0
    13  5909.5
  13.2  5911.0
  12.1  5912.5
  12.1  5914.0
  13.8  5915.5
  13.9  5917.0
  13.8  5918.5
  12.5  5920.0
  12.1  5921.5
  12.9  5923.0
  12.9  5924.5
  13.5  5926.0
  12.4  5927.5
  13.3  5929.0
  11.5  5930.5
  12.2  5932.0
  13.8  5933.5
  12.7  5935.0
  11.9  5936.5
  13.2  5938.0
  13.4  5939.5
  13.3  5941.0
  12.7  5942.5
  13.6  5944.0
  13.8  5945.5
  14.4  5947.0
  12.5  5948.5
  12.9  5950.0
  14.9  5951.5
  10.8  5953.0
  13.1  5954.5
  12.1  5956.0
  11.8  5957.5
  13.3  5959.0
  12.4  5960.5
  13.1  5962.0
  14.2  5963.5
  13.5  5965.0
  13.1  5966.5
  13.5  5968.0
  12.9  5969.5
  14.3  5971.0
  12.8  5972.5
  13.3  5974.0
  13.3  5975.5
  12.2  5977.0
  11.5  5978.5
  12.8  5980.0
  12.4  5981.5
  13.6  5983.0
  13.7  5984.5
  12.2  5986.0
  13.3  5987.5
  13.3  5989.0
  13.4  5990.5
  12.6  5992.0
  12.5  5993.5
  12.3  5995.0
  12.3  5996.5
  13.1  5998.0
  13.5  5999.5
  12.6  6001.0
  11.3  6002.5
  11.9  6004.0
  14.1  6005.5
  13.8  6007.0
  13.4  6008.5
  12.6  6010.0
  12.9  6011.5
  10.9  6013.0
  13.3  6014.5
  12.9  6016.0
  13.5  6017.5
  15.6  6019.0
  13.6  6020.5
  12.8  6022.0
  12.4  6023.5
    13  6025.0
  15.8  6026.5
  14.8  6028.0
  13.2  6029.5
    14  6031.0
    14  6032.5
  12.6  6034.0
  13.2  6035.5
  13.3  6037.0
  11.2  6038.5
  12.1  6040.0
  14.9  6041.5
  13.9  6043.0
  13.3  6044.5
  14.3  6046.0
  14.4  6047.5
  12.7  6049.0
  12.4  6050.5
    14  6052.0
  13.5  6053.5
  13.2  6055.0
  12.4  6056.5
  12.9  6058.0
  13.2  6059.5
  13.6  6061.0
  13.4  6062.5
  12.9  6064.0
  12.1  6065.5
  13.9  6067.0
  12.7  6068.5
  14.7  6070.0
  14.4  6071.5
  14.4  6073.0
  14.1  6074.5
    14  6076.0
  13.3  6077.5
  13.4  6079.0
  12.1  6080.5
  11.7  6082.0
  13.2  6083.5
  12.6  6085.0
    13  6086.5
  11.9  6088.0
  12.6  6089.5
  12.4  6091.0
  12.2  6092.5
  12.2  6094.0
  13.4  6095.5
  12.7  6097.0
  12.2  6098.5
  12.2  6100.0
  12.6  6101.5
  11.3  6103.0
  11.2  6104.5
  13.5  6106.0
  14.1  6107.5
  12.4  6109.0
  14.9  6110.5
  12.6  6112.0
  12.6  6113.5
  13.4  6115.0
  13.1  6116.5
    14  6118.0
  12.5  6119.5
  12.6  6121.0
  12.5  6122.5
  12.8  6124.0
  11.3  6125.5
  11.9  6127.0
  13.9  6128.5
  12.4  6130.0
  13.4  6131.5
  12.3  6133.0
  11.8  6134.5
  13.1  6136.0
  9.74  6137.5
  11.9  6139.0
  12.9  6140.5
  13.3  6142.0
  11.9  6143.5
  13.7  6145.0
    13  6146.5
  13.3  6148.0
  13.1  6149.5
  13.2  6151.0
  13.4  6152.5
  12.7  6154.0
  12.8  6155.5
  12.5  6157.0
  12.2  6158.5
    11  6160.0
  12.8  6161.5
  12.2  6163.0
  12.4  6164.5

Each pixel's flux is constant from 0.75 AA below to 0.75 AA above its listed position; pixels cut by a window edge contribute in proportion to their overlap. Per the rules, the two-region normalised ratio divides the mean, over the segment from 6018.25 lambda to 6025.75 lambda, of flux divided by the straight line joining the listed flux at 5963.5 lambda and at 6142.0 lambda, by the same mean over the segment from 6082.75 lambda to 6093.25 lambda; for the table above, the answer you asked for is 1.05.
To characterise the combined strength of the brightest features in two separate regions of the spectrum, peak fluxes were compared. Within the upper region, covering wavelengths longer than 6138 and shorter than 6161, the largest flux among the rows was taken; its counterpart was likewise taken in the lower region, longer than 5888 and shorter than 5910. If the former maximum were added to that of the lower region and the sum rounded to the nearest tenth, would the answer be 27.5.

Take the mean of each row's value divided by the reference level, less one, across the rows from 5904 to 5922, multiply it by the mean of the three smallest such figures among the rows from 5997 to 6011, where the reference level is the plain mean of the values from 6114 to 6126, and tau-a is -0.0002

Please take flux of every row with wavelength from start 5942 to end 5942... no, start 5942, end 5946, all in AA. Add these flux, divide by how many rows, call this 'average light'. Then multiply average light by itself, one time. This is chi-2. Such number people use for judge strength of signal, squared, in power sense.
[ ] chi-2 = 179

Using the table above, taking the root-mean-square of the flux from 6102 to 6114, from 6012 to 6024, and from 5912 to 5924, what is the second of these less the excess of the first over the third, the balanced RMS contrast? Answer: 13.2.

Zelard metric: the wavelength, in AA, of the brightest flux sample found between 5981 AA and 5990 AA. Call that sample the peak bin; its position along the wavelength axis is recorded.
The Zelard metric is 5984.5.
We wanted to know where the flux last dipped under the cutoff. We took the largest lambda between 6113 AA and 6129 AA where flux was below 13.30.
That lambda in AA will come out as 6127.0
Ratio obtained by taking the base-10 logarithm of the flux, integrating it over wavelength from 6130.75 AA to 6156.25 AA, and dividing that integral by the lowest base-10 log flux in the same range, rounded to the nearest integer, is 28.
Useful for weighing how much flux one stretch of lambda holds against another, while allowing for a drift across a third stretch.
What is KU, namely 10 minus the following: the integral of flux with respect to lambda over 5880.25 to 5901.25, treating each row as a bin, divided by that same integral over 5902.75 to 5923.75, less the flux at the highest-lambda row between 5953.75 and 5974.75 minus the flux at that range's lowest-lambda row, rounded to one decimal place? 9.3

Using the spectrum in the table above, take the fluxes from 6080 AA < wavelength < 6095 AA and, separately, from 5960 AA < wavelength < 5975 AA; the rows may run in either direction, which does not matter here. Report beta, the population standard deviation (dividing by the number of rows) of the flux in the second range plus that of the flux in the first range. 1.01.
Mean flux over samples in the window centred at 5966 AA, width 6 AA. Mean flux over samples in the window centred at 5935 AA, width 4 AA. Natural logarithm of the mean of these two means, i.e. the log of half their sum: 2.58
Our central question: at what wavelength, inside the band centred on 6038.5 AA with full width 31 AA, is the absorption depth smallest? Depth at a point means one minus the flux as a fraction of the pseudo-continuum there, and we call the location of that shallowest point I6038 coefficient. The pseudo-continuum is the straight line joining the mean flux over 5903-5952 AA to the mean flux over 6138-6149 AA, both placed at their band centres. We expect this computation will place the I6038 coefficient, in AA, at 6026.5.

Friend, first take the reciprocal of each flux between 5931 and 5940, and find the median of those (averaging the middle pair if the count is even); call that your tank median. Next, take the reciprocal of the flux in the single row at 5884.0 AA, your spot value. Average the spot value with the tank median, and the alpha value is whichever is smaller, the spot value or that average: 0.079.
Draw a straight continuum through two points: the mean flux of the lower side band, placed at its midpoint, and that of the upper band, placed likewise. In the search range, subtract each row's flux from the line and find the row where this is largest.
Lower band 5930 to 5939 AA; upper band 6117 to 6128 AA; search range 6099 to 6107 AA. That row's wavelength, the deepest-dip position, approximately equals 6104.5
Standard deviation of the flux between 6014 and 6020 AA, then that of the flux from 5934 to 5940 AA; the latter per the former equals 0.55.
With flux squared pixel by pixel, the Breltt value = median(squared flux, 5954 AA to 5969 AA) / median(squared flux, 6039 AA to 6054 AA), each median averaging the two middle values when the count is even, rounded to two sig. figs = 0.91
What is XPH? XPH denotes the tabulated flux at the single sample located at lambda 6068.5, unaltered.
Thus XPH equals 12.7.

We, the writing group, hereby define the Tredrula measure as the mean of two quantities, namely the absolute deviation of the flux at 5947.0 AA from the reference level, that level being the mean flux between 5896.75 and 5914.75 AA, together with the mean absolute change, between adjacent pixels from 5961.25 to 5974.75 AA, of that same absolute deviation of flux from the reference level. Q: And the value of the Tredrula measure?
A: 1.4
